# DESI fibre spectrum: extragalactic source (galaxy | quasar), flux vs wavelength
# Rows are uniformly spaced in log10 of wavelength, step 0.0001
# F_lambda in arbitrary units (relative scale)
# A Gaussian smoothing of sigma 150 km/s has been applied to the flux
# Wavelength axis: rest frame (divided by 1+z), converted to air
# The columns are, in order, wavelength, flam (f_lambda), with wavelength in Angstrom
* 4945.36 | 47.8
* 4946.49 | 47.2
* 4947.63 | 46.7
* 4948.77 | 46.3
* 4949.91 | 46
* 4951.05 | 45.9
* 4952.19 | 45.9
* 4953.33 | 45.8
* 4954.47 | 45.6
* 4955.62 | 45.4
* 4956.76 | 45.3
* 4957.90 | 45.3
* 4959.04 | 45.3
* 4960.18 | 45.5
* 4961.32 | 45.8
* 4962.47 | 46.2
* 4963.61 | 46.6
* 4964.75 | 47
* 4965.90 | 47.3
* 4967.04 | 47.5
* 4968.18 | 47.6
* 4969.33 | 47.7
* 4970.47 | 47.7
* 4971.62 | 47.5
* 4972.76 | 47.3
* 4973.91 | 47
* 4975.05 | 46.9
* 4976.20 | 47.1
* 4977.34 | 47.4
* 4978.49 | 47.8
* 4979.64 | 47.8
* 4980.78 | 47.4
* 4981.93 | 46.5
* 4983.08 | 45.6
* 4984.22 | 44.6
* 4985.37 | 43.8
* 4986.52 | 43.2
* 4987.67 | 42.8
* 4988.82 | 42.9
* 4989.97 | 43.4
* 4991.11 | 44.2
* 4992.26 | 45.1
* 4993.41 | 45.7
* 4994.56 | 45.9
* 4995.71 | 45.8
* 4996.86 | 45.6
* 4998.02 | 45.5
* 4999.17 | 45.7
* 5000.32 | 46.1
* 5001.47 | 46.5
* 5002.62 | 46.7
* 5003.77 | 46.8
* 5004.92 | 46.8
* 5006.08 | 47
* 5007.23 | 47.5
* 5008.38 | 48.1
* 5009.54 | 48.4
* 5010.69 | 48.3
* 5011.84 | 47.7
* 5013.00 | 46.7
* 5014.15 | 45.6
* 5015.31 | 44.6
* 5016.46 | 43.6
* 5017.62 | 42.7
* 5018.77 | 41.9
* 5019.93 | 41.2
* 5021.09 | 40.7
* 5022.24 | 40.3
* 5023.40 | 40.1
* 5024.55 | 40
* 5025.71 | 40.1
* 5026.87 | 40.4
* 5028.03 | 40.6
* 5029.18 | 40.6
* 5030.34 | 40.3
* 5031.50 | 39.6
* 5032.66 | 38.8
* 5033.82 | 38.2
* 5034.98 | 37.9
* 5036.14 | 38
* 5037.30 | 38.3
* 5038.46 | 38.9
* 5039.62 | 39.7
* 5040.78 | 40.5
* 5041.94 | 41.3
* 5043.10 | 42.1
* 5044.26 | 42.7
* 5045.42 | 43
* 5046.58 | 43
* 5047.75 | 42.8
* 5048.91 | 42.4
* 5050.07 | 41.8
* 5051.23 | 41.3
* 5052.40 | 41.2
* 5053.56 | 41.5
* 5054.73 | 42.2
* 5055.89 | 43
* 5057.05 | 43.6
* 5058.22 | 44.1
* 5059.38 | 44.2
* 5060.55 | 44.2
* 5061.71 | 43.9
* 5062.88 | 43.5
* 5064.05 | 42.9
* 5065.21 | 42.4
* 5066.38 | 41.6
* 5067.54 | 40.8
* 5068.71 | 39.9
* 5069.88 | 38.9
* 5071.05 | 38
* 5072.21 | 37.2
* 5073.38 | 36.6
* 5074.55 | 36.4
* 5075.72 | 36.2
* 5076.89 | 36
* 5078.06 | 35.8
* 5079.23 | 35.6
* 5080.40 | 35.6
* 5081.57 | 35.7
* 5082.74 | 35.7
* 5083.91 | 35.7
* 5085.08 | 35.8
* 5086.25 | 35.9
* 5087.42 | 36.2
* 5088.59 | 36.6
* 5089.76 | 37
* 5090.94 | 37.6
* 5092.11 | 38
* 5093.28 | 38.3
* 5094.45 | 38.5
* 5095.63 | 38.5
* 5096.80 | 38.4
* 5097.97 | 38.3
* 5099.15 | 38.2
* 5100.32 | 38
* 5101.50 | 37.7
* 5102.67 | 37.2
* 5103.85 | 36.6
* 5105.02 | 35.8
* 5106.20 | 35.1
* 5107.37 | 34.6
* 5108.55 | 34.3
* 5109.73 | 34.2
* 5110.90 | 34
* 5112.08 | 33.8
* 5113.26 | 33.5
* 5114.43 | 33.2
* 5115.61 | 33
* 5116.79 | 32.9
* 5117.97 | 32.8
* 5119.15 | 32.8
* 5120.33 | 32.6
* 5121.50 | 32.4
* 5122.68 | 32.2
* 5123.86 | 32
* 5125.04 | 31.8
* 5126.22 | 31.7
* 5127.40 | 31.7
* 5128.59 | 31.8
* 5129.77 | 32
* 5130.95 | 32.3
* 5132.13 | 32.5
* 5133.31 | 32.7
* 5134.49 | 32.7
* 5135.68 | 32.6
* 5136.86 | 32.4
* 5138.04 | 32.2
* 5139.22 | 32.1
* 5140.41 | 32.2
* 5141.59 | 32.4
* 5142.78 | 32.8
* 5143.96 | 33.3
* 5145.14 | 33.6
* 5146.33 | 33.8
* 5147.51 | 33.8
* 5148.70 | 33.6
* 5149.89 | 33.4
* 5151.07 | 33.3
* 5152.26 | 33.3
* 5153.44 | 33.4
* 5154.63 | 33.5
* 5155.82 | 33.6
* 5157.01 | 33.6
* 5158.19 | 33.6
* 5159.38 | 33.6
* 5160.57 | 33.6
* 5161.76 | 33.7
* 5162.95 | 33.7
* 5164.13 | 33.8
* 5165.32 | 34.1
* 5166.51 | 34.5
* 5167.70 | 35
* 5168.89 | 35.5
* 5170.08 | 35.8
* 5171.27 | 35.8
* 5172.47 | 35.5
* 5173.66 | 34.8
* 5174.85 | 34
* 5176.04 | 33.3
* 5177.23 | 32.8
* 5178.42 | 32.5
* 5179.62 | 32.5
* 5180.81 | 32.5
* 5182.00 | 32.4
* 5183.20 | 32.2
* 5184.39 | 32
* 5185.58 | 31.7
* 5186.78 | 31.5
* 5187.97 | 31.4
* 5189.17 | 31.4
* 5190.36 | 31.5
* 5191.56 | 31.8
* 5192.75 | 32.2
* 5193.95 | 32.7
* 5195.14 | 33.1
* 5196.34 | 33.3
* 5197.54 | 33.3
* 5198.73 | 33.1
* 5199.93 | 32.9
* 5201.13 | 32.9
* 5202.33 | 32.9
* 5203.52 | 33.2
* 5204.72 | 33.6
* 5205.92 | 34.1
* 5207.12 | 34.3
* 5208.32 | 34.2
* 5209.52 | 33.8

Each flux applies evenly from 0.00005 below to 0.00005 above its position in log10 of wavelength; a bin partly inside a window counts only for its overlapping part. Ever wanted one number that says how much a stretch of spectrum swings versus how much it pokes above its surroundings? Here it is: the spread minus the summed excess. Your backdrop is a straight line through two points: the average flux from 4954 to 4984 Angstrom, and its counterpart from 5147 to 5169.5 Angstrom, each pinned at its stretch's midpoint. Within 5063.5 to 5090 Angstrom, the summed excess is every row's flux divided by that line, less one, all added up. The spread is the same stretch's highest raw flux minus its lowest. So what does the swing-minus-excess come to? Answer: 8.4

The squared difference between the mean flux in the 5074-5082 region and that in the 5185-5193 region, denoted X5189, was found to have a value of 18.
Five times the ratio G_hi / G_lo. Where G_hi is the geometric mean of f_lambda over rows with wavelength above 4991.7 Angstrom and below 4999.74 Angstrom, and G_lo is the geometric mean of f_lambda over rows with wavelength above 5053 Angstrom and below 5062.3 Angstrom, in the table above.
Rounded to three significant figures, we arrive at 5.26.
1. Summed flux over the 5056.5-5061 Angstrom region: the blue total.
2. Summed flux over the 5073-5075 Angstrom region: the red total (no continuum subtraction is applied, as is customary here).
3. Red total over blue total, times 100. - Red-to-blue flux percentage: 41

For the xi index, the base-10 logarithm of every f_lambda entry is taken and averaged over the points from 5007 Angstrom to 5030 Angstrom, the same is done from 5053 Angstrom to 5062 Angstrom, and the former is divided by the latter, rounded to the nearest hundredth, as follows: 1.00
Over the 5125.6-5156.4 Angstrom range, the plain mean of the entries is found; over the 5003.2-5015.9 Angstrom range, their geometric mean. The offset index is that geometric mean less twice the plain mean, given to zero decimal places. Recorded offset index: -19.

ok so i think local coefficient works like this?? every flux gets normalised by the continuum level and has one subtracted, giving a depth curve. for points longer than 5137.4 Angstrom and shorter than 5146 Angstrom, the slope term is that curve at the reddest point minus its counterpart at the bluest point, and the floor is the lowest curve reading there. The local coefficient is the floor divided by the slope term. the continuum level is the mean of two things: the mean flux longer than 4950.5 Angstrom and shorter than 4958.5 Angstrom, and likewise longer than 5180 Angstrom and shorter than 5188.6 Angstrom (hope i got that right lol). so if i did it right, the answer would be -5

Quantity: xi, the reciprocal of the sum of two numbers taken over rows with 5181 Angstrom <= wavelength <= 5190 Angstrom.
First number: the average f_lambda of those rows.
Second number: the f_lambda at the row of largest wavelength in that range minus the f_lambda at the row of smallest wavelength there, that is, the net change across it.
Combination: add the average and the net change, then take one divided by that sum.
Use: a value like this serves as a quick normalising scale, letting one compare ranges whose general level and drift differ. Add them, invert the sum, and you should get 0.032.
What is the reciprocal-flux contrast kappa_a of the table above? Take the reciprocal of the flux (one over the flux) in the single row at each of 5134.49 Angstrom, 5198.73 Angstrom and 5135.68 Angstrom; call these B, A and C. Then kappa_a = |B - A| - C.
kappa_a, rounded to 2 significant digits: -0.030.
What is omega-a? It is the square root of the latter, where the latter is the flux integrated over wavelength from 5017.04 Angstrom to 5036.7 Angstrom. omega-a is 28.1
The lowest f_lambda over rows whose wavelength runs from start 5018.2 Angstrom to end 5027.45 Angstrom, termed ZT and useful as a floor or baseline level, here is 40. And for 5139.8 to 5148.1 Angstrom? 32.2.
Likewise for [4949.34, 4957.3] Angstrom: 45.3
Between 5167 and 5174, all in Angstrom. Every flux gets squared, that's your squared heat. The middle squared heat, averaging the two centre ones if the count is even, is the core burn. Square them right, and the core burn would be 1260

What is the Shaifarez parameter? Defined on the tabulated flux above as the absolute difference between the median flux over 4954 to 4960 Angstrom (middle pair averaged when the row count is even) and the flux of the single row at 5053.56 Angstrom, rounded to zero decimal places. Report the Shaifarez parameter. 4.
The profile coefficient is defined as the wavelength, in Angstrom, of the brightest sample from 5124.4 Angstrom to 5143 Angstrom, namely 5142.78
